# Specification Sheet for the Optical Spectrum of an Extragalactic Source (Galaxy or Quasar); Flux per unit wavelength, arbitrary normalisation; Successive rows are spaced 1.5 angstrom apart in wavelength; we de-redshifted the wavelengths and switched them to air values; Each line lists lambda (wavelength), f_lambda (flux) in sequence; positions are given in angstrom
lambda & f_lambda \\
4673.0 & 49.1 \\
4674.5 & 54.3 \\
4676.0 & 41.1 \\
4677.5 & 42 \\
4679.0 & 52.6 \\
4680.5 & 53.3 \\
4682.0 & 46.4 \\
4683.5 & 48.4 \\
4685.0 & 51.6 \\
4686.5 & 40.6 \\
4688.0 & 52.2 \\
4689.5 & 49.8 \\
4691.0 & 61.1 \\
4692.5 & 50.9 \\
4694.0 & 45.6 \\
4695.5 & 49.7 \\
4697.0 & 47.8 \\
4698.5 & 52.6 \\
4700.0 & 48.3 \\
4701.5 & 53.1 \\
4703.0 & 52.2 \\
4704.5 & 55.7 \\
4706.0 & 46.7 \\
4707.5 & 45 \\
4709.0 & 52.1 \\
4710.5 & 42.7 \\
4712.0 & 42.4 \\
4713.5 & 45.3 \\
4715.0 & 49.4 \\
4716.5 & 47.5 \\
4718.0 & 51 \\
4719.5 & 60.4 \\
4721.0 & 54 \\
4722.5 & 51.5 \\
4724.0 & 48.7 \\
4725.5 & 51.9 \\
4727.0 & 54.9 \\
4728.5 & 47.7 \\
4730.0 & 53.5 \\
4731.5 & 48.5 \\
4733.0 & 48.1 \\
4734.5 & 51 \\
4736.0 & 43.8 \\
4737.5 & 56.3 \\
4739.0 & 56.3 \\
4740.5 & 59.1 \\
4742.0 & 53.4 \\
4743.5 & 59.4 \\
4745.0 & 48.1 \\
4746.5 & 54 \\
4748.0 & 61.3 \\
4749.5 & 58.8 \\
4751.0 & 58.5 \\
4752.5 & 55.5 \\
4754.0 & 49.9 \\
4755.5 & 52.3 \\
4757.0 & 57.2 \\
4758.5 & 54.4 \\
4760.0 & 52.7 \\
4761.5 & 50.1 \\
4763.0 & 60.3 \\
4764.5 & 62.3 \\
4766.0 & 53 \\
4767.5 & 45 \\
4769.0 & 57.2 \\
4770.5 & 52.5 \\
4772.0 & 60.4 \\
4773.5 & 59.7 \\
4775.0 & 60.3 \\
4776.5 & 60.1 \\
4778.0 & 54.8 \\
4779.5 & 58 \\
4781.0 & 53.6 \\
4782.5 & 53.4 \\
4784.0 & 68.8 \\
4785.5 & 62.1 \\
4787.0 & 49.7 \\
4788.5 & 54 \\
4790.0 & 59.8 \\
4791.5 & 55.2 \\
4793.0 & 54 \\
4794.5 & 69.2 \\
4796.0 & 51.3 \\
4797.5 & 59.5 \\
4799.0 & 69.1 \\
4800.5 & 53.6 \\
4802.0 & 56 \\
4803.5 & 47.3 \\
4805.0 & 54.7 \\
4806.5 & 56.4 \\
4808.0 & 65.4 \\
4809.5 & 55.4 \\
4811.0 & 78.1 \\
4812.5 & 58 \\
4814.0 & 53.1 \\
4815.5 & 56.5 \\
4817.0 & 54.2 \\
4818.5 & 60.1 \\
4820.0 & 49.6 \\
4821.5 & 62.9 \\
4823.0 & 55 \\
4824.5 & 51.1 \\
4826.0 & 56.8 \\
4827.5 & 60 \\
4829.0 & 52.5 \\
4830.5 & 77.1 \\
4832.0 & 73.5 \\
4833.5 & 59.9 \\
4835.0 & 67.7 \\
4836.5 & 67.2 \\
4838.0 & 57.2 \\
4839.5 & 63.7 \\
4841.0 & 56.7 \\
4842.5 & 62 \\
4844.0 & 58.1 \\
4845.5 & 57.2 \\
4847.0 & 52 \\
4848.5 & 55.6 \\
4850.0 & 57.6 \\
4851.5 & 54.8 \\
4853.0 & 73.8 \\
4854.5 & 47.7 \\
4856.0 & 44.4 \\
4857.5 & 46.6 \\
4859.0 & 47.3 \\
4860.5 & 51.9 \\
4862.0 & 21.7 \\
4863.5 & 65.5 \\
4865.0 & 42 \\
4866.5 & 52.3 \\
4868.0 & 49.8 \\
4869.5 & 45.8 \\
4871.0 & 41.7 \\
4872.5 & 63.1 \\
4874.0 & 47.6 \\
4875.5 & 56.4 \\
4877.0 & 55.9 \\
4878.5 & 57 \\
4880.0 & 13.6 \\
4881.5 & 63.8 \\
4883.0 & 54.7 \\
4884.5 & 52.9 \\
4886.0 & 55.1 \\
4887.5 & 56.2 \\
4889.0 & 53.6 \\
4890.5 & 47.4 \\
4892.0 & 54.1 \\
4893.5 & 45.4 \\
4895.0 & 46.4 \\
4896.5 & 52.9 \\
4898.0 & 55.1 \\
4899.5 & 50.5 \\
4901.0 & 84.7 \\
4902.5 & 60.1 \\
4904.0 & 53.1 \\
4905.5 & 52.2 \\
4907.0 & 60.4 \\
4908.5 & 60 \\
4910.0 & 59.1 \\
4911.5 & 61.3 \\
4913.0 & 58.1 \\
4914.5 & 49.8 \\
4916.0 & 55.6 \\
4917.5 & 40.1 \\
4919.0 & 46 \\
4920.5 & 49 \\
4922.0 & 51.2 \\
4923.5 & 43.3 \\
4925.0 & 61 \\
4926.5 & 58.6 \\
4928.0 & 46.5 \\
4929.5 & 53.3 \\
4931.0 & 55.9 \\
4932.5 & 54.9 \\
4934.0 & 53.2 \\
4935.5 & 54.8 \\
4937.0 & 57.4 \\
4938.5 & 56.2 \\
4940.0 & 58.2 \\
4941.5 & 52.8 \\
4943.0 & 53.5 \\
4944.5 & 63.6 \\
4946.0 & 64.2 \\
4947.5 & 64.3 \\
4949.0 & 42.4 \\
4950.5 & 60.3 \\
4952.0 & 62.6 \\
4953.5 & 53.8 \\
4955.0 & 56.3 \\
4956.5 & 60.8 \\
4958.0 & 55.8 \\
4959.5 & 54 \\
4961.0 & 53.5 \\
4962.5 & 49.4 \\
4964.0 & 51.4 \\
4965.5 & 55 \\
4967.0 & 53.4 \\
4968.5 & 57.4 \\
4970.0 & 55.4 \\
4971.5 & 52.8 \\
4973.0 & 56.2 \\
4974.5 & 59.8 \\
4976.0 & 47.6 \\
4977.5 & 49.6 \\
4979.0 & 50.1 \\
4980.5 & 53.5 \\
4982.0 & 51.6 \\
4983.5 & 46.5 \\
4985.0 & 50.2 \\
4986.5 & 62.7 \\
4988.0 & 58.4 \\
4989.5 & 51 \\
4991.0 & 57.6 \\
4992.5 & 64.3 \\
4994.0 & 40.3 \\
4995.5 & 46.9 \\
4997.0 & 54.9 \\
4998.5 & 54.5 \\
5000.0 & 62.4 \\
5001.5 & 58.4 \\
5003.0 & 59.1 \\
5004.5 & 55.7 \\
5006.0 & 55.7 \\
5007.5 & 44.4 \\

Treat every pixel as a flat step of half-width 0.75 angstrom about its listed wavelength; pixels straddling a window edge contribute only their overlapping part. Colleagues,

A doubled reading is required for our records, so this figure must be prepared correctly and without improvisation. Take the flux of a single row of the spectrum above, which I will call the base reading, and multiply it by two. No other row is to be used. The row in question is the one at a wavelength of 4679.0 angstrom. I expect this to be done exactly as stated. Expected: 105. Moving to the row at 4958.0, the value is 112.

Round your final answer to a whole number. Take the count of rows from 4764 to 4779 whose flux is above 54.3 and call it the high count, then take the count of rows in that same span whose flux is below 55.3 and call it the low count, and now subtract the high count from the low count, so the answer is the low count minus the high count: -3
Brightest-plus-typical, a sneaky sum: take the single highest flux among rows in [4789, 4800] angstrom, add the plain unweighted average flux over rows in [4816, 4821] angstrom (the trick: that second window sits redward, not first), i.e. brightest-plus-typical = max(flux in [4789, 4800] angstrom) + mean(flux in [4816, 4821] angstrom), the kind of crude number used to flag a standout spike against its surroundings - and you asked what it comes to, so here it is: 124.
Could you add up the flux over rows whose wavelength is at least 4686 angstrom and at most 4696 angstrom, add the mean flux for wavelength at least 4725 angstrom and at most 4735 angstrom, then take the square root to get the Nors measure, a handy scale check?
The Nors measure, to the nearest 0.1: 20.0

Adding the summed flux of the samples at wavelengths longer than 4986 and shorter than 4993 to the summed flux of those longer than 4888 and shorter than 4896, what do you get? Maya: 541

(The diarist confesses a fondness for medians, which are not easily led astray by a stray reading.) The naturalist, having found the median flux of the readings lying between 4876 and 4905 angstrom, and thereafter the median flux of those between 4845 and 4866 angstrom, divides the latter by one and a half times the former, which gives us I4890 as 0.640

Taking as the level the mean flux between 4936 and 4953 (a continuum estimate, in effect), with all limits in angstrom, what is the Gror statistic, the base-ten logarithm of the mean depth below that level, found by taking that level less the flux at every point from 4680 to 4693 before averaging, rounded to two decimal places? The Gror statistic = 0.86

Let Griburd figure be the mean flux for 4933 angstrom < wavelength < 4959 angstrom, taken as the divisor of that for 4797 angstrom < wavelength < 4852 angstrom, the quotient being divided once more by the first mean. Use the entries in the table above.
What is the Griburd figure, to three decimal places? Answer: 0.018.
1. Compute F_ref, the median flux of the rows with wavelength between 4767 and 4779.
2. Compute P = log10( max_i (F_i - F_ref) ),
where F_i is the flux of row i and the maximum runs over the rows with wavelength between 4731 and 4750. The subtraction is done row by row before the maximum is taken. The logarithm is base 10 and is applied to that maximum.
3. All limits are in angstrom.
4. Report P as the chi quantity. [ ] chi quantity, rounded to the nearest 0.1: 0.5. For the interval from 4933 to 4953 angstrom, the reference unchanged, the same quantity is 0.8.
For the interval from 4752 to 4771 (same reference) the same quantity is 0.6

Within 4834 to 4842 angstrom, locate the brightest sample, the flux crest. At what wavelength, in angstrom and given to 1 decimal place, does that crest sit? 4835.0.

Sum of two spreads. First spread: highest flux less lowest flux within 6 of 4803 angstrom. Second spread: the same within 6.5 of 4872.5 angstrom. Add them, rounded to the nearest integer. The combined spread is 43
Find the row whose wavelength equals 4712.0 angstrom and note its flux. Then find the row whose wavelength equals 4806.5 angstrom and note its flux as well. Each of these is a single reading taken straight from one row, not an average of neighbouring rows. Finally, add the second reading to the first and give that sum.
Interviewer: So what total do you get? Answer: 99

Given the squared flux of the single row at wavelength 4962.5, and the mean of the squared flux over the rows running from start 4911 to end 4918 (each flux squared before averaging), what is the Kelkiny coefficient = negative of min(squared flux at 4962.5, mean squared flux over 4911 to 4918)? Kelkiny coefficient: -2440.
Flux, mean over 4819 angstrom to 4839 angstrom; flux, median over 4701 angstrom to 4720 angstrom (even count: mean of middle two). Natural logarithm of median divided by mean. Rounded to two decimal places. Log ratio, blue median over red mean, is -0.21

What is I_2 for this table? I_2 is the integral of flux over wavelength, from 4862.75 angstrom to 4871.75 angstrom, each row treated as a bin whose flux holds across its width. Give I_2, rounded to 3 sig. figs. 446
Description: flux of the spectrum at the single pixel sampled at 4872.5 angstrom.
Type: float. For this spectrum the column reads 63.1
